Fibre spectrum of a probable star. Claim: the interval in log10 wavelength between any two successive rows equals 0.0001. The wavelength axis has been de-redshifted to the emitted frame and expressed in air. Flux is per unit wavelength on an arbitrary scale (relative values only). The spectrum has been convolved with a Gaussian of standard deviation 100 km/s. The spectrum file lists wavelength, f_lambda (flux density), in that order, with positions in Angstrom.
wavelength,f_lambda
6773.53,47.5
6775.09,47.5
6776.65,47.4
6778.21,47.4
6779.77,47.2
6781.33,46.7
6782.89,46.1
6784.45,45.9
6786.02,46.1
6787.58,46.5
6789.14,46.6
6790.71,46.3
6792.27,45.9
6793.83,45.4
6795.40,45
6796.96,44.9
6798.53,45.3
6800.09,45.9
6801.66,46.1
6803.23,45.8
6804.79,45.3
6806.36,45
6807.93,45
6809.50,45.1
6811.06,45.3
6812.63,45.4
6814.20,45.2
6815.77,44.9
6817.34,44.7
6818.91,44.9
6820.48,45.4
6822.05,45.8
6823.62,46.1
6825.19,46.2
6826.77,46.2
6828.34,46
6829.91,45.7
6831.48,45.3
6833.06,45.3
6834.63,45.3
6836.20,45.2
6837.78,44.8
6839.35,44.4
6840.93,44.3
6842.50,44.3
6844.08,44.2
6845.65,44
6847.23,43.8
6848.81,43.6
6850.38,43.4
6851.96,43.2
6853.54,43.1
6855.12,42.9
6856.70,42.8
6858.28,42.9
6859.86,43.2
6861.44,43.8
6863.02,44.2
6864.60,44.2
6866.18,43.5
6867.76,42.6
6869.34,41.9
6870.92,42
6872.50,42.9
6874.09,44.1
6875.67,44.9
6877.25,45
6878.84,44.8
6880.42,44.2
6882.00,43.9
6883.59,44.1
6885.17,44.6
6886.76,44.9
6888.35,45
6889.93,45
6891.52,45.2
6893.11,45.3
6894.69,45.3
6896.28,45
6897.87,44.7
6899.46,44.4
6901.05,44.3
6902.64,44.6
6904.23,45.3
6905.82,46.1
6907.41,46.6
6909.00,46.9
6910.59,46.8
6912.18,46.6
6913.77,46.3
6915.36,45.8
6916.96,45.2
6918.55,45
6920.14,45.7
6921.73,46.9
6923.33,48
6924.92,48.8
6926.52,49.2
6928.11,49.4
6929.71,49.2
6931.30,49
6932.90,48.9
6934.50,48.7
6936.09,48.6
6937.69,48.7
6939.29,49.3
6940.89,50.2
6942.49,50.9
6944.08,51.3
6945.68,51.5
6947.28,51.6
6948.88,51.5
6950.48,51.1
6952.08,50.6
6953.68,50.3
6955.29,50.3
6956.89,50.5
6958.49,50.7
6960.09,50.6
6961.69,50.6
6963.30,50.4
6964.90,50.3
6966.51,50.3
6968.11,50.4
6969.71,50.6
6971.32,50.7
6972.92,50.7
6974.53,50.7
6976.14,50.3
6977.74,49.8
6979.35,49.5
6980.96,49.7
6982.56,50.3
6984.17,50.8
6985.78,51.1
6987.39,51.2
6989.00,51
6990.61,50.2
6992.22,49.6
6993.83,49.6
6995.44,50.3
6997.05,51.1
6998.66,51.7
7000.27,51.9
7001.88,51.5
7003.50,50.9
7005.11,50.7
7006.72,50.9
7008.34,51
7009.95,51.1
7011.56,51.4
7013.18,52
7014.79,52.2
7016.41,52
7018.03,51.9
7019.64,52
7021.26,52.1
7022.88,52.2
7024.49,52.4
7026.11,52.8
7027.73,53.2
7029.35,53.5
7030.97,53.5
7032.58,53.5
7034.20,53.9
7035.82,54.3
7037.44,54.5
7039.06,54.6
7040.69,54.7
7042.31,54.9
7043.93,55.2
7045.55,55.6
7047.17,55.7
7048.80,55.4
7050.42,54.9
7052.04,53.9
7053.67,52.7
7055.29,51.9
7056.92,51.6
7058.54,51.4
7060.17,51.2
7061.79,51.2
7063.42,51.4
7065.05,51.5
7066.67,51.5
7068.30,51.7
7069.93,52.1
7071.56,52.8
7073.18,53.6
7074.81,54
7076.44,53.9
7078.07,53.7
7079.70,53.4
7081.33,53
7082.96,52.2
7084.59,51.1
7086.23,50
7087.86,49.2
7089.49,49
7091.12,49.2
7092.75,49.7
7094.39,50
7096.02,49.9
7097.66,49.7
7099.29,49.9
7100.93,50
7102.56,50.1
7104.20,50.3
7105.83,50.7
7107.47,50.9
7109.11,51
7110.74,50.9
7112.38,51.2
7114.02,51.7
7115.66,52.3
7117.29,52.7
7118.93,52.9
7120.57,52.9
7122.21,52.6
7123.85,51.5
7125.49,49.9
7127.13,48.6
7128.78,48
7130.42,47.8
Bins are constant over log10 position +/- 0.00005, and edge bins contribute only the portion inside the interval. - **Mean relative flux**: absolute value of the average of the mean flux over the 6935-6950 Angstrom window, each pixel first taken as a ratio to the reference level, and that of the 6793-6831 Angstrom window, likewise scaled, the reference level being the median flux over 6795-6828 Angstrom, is 1.06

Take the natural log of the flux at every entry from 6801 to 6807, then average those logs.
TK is 3.82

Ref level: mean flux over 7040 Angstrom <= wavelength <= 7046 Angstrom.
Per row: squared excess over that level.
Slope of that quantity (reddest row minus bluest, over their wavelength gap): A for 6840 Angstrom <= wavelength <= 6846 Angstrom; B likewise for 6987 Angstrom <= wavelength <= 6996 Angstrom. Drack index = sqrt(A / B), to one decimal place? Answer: 1.2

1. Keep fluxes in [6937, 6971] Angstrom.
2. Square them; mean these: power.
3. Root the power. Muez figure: 51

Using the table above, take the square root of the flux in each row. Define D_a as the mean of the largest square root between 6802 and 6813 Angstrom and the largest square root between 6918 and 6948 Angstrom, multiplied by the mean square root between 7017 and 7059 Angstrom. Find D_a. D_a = 51.0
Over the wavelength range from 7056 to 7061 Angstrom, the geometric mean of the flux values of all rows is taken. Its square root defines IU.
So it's 7.17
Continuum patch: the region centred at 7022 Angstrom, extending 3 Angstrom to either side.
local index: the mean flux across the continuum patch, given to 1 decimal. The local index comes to 52.2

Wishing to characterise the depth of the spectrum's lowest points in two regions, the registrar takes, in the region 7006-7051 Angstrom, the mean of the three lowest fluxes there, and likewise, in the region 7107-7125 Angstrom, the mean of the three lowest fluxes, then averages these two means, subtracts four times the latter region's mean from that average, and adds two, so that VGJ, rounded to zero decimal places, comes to -151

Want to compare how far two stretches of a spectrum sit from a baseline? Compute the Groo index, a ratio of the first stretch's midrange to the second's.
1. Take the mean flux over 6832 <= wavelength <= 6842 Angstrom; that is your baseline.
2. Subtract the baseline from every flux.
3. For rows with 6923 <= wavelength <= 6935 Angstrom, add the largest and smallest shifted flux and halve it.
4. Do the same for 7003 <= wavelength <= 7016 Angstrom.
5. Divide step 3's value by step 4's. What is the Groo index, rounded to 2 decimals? 0.58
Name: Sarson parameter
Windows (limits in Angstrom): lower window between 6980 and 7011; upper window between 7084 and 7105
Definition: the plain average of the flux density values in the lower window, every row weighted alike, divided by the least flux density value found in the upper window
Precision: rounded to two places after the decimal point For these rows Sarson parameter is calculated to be 1.04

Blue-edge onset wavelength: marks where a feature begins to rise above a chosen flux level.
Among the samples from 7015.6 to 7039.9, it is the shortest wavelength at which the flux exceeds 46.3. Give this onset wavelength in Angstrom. 7016.41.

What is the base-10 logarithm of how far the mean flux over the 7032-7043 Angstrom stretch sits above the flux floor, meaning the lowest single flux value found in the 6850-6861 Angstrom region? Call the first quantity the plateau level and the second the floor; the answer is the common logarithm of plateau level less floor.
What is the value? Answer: 1.06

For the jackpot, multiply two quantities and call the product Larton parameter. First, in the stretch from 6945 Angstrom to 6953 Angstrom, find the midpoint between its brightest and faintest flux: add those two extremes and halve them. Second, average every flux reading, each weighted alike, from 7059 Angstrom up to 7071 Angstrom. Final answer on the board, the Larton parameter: 2632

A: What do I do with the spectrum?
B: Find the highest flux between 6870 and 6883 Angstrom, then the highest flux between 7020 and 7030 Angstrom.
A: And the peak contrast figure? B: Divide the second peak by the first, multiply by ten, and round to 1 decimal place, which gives 11.9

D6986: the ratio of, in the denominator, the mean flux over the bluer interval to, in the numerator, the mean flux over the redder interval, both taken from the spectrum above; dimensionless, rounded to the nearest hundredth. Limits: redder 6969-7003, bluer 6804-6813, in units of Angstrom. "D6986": 1.12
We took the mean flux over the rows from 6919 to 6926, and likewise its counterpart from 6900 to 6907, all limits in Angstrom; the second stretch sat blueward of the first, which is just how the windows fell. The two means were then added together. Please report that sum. 92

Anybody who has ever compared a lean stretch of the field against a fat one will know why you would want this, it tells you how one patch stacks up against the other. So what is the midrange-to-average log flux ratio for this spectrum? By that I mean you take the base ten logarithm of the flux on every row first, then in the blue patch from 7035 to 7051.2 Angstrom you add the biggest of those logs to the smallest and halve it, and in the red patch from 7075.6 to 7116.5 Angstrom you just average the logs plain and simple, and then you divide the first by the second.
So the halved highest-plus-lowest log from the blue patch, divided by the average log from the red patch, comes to 1.02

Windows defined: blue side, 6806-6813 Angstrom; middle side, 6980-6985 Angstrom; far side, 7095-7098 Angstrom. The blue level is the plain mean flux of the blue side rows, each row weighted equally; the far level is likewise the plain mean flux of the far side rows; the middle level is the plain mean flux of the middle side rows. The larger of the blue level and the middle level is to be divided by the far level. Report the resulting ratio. 1.01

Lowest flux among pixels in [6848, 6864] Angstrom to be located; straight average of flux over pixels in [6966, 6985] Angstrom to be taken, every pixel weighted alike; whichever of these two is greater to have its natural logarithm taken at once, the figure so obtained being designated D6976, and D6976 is 3.92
